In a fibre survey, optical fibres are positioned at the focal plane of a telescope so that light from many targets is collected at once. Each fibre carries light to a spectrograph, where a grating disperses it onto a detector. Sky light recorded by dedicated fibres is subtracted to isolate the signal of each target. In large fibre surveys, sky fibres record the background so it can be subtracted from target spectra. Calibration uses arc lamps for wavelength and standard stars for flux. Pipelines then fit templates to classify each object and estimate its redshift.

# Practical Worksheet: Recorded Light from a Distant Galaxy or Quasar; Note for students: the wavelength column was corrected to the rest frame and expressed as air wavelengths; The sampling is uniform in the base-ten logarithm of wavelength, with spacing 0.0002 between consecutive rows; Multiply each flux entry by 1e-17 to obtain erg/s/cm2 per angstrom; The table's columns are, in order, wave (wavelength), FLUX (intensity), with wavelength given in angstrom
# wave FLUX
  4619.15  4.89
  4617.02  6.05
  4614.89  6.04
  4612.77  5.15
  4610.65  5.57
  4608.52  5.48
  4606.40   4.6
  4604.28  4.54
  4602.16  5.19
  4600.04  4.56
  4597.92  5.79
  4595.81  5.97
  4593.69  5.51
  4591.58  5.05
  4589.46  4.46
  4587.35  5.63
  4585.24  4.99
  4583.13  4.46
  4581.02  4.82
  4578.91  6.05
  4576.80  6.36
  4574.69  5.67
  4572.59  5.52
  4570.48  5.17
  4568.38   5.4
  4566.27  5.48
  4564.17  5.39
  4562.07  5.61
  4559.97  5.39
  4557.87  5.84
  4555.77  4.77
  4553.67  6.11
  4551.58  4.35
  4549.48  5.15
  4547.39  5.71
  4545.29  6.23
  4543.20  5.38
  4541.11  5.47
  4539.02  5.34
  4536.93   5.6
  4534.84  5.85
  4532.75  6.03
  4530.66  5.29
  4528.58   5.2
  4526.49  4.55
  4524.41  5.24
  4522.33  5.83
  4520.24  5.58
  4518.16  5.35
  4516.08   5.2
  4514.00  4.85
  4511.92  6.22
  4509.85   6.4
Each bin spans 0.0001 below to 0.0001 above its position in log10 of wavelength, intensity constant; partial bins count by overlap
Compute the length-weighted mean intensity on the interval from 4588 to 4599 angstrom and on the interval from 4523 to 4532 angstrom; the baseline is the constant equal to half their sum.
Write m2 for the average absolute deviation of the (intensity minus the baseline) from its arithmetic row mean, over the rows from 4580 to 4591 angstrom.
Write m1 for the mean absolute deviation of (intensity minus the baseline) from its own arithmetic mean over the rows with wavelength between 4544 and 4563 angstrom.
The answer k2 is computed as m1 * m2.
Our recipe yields 0.17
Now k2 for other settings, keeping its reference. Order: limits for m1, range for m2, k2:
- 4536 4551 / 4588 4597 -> 0.12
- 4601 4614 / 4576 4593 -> 0.20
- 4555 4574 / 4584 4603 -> 0.08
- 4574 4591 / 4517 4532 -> 0.16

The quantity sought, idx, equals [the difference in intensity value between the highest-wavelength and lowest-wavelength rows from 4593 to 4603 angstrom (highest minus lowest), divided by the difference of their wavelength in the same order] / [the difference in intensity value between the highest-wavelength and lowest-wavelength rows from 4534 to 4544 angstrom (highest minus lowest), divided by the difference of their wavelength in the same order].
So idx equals 0.7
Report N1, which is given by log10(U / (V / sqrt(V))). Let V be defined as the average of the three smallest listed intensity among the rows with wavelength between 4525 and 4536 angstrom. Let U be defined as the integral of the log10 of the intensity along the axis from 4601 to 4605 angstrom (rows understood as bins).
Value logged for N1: 0.09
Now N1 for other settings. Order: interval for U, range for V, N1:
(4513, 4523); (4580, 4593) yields 0.53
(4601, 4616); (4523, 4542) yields 0.68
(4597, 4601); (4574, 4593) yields 0.12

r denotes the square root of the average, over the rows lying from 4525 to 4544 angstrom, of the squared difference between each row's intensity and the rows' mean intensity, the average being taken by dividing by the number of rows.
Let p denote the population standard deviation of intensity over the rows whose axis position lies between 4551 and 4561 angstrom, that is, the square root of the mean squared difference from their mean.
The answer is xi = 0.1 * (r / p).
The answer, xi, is 0.06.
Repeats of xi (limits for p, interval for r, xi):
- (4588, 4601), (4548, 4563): 0.10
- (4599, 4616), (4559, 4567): 0.02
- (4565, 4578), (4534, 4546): 0.08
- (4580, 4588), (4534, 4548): 0.07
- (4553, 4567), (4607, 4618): 0.09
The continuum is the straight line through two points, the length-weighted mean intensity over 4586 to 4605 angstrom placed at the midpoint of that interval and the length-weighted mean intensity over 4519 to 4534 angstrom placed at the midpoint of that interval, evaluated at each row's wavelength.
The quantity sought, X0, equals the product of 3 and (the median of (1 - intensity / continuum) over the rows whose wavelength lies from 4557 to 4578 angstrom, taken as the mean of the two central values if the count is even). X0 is -0.13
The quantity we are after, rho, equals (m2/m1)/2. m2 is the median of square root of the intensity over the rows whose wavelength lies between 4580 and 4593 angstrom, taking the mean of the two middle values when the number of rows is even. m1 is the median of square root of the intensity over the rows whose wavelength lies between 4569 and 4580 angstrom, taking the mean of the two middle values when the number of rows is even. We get 0.47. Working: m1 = 2.38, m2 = 2.21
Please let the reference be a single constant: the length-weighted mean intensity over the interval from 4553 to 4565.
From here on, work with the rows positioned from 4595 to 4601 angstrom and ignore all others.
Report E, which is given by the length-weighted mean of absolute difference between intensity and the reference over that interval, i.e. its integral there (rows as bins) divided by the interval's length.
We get 0.56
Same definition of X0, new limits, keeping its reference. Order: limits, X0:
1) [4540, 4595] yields -0.07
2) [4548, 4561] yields 0.02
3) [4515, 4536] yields 0.04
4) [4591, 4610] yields -0.01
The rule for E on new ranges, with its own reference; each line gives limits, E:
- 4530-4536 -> 0.37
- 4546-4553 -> 0.58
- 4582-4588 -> 0.59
